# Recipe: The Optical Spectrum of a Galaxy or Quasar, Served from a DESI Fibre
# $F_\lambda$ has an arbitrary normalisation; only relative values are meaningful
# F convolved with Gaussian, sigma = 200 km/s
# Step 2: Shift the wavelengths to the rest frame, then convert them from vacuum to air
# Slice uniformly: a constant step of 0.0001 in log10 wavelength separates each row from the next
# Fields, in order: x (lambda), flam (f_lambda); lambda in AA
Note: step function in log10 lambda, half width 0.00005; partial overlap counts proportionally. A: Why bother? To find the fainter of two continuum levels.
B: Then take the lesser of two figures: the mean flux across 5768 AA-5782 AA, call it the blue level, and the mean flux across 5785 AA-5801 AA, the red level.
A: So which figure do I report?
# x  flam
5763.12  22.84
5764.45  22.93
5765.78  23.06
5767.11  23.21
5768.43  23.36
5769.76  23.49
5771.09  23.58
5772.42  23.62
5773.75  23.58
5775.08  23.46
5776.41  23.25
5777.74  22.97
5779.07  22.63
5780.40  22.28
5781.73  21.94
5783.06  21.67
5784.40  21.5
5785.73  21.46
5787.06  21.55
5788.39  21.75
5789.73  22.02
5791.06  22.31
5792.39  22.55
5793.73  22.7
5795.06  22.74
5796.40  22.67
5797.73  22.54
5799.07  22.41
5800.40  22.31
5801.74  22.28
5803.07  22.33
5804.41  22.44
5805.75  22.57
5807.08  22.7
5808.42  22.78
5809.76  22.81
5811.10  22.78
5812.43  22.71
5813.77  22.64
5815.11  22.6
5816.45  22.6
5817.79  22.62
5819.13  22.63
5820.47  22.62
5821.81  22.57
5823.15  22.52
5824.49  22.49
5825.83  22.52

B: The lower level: 22.25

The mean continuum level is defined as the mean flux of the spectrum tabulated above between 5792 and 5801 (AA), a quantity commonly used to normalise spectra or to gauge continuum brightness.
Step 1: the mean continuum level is 22.6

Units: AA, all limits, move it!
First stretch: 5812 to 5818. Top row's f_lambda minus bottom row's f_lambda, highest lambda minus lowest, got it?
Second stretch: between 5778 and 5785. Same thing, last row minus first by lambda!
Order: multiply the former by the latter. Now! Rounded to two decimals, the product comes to 0.10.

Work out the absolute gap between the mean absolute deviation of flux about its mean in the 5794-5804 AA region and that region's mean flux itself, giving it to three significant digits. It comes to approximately 22.3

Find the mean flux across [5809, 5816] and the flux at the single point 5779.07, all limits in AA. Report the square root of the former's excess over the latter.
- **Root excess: 0.28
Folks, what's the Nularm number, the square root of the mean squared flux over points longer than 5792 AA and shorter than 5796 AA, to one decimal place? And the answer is 22.7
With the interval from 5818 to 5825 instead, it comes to 22.6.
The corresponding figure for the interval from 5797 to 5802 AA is 22.4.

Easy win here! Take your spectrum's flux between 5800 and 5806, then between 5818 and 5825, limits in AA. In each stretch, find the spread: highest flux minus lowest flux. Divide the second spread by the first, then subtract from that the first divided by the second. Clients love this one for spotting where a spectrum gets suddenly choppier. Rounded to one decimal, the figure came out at -1.6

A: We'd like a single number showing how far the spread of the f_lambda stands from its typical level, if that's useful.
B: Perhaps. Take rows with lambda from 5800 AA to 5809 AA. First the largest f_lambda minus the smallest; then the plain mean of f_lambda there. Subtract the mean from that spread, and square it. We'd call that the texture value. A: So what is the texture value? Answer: 483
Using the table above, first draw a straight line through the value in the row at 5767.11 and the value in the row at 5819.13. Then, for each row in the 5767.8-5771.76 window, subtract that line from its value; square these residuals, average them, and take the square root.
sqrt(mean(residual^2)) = 0.31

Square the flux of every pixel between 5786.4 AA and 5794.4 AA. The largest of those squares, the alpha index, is 515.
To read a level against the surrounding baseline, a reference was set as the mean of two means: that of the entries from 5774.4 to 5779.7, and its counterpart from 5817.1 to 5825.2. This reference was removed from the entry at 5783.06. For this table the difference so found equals -1.16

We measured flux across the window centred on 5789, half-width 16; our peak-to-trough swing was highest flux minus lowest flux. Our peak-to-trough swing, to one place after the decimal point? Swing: 2.1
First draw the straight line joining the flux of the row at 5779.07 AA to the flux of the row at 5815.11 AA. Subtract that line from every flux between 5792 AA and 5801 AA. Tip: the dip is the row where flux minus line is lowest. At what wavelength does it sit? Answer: 5800.40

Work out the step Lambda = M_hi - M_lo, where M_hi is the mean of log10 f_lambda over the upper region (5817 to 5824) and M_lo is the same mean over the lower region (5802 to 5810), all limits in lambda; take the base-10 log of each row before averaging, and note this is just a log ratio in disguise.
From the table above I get 0.000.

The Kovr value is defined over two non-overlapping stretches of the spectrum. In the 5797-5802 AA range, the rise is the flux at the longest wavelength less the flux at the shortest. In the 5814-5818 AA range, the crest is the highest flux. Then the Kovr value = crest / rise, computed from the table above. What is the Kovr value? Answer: -87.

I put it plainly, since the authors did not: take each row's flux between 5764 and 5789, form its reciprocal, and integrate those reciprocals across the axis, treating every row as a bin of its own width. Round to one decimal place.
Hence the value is 1.1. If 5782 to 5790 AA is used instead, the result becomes 0.4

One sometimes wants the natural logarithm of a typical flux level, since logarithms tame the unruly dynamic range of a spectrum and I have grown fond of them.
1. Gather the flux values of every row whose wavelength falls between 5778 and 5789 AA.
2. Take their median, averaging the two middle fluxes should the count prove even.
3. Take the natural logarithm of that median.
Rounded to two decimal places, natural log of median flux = 3.08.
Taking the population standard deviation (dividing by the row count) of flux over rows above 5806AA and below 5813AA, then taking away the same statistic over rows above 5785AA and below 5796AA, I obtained -0.44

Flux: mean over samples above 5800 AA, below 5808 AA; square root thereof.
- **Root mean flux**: 4.74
